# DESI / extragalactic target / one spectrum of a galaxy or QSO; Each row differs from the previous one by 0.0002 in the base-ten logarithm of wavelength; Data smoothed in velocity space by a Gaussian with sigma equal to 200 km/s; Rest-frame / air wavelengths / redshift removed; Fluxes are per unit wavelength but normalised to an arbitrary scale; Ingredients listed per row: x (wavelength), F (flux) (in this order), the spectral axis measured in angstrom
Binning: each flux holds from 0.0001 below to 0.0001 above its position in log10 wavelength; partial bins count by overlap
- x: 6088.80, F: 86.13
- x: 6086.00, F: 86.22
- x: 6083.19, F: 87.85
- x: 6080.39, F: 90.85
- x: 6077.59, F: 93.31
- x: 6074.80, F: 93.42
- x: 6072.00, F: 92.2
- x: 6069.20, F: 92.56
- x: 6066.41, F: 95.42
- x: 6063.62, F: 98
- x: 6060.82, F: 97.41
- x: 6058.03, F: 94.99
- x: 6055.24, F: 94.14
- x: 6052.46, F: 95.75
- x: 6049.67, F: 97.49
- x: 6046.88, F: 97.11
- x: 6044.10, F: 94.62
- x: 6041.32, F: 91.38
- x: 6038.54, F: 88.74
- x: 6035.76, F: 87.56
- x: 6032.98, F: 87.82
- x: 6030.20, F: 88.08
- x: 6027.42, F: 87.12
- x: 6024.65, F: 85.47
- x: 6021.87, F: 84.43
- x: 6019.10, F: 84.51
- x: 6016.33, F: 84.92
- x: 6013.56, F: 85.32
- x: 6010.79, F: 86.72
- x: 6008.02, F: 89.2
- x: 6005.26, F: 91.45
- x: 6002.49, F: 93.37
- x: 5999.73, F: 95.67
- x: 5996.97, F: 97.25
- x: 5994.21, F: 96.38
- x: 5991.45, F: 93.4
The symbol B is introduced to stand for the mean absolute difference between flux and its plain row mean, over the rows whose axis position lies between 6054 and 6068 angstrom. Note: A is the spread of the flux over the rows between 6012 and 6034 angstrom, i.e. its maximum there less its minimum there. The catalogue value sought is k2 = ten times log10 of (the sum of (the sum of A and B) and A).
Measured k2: 9.4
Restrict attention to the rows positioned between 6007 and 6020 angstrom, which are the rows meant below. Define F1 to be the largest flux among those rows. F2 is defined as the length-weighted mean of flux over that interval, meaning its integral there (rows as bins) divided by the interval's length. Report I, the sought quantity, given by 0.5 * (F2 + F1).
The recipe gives 88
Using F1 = 89.2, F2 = 86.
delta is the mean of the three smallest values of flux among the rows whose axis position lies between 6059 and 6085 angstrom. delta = 90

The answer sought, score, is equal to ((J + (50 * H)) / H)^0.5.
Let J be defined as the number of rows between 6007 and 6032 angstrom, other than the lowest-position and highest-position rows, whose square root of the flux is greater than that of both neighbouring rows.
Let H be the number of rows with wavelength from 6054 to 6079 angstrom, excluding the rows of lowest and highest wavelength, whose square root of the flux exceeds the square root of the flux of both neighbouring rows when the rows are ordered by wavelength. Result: 7.07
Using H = 2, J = 0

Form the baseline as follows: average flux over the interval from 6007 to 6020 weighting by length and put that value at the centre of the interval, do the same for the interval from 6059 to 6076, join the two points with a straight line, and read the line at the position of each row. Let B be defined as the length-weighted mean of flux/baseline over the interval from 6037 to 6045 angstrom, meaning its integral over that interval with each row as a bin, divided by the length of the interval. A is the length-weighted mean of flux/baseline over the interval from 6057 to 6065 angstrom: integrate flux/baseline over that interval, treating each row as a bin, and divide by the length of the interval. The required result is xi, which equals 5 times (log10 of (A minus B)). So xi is -8.2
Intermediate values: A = 1.03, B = 1.01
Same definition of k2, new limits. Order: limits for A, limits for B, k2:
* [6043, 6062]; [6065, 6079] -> 8.8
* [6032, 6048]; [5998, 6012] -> 13.4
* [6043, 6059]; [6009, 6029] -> 8.8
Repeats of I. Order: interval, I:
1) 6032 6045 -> 92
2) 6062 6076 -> 96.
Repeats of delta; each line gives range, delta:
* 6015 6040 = 85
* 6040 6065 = 93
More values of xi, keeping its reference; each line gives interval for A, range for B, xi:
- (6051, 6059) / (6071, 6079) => -6.3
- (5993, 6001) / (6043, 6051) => -4.9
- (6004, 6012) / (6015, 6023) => -5.7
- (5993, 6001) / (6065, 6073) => -3.8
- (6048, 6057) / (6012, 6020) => -6.3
